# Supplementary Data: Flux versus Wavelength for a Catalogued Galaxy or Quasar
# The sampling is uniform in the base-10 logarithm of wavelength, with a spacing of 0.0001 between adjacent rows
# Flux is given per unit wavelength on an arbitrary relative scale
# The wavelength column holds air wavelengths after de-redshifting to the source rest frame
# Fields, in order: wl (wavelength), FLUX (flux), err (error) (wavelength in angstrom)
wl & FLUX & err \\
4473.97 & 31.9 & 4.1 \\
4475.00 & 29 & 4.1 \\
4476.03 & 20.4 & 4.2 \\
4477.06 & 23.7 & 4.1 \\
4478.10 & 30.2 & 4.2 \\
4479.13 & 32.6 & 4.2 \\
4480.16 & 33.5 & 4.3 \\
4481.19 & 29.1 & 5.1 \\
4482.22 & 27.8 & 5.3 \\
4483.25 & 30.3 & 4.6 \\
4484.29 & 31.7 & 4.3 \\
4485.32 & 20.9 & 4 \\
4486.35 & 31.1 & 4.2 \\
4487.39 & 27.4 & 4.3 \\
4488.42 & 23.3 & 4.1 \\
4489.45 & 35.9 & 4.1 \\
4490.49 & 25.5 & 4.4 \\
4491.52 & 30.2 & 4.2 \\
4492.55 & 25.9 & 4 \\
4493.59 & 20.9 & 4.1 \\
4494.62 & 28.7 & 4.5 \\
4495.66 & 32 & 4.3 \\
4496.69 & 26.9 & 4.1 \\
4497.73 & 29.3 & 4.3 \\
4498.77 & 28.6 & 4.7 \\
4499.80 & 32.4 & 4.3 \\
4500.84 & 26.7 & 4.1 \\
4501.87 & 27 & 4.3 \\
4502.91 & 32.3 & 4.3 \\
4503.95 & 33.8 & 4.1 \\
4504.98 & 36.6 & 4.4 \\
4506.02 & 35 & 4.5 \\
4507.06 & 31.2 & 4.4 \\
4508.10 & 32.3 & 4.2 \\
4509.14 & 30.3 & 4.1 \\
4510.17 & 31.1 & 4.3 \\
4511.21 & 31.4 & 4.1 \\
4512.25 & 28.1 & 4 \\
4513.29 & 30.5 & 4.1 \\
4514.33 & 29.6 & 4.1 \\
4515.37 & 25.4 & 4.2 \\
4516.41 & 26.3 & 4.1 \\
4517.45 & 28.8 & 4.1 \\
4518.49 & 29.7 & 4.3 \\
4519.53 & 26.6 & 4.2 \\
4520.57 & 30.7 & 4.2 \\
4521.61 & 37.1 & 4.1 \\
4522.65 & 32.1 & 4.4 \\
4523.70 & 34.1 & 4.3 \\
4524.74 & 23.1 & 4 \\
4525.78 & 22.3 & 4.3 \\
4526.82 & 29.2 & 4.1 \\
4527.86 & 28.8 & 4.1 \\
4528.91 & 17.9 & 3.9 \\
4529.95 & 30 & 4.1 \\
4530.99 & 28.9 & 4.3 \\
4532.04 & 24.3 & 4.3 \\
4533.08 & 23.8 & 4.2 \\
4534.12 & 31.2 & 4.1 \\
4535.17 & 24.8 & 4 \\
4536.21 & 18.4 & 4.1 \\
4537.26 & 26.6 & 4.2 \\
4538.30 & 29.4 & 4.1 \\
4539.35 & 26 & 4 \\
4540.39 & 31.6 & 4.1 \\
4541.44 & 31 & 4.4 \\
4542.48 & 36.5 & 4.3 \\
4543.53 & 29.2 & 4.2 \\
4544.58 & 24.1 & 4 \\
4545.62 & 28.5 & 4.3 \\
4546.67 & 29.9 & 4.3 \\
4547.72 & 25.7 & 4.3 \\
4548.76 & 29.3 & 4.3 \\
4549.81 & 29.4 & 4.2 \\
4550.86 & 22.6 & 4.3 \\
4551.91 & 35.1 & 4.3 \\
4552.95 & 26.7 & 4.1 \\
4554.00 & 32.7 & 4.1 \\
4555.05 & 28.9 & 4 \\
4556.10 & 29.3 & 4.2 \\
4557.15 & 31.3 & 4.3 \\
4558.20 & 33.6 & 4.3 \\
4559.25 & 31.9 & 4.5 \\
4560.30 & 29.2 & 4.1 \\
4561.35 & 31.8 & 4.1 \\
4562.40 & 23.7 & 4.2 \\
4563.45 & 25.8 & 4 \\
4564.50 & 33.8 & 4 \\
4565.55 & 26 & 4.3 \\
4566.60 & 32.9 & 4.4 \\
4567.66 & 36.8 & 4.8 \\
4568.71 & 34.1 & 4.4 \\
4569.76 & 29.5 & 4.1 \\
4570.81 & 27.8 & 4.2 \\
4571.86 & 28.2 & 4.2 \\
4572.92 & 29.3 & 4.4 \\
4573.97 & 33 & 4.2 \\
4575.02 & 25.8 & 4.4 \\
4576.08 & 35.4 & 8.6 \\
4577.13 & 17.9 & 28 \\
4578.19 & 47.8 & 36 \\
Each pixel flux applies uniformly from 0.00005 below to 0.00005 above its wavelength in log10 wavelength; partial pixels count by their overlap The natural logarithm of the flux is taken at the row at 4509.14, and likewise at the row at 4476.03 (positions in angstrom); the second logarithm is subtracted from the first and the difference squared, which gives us 0.16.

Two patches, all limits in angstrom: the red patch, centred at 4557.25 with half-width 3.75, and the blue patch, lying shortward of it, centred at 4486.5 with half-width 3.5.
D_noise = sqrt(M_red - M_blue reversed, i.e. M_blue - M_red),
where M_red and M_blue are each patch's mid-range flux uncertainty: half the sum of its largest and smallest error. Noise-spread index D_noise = 0.22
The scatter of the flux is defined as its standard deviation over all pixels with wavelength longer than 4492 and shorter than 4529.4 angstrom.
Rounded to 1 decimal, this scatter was 4.1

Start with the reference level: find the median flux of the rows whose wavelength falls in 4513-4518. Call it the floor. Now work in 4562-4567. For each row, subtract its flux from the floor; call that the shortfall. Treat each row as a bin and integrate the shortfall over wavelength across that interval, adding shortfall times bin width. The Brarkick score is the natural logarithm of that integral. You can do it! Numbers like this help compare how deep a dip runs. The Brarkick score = 0.6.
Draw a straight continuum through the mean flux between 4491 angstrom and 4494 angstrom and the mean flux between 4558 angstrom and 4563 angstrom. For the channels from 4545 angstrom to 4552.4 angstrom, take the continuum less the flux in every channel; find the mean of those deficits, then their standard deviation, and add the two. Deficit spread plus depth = 4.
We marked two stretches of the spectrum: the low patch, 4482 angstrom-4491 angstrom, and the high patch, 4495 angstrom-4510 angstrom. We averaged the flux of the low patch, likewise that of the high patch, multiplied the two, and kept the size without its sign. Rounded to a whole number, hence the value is 875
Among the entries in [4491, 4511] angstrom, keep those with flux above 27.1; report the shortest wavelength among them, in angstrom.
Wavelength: 4491.52 angstrom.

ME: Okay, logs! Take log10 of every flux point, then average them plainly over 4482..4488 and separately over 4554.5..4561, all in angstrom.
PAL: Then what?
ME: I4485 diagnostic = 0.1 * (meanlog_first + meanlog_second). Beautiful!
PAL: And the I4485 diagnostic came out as 0.293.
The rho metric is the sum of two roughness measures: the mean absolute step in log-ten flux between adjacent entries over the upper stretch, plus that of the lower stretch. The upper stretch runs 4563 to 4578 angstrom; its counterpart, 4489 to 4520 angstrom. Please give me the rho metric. 0.13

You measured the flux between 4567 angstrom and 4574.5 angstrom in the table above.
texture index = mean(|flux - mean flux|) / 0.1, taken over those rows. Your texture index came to 29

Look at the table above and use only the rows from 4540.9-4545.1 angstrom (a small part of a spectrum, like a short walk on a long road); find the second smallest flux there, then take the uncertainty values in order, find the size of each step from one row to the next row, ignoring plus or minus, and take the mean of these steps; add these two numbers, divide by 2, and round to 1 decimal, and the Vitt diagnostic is 14.7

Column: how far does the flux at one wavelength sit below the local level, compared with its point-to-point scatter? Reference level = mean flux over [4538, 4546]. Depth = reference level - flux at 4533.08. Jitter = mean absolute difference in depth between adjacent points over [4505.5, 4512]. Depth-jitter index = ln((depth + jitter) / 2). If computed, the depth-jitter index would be 1.30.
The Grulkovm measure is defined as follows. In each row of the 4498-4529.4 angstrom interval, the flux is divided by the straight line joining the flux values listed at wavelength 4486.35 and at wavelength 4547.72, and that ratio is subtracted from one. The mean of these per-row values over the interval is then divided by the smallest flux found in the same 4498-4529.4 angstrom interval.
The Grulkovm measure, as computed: -0.0018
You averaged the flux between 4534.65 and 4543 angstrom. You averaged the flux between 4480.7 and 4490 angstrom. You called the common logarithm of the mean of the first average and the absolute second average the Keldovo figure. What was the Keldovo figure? 1.45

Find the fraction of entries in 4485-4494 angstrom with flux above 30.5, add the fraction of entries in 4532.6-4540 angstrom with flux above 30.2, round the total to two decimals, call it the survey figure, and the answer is 0.37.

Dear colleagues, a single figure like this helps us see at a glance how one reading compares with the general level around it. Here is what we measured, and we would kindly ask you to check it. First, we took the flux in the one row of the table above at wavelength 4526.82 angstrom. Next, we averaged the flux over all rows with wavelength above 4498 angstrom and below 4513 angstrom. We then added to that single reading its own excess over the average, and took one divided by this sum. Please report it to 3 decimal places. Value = 0.037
